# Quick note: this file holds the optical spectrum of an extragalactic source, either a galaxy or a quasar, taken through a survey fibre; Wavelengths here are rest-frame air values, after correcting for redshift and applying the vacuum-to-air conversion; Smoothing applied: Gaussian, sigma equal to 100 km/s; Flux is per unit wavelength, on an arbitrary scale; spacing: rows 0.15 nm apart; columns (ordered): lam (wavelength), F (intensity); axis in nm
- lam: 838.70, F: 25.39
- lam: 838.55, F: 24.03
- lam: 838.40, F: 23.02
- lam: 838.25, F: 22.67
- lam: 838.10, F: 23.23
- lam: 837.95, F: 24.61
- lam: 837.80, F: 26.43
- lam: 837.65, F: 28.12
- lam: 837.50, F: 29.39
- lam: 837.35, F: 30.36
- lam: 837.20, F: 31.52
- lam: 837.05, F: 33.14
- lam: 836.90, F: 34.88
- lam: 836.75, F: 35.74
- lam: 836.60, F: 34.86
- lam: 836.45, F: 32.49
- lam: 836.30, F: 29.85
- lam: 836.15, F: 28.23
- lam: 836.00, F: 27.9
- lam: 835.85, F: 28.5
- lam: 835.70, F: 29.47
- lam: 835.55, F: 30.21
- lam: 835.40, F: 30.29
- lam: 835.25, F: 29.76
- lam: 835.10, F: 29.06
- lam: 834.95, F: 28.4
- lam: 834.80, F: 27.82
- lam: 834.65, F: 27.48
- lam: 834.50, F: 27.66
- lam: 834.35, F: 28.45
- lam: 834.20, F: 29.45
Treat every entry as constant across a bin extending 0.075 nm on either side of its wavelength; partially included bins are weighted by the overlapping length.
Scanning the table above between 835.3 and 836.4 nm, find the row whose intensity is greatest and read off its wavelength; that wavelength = 835.40 nm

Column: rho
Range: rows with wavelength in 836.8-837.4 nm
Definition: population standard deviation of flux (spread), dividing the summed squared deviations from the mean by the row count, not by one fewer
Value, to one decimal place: 1.7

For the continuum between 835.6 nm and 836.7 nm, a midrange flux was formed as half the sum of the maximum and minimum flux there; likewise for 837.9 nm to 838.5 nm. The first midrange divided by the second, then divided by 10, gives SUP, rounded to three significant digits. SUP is 0.133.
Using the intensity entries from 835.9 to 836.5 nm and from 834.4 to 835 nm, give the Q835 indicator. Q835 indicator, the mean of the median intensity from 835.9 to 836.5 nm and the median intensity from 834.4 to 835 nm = 28.4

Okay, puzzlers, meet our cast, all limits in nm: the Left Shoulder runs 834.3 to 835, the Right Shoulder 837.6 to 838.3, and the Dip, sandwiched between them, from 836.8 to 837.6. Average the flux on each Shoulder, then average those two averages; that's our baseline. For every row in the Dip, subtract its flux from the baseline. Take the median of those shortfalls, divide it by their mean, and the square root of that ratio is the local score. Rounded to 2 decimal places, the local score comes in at 0.97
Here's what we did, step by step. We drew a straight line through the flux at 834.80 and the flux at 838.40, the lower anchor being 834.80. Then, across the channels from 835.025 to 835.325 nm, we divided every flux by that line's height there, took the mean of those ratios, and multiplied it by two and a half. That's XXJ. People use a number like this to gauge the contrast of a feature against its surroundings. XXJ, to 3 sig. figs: 2.69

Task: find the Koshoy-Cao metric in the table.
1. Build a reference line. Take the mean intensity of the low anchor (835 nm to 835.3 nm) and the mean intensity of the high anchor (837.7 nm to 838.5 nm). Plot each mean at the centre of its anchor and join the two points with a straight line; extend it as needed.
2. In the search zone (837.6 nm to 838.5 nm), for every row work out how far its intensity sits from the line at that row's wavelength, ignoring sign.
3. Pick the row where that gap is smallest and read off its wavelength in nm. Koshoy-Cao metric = 837.95 nm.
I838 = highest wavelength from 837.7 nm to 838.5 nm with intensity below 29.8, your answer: 838.40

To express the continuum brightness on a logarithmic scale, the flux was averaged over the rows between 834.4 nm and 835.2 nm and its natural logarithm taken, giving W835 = 3.34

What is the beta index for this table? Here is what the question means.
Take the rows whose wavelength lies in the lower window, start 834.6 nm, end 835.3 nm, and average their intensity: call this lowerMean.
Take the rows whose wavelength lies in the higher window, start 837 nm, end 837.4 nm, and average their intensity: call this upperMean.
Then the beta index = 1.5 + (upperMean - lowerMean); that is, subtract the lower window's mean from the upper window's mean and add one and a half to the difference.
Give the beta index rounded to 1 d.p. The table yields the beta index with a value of 4.7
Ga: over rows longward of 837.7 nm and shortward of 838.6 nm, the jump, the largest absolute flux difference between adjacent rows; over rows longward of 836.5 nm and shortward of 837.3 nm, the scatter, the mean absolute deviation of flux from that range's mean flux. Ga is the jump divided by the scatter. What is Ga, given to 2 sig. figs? 1.3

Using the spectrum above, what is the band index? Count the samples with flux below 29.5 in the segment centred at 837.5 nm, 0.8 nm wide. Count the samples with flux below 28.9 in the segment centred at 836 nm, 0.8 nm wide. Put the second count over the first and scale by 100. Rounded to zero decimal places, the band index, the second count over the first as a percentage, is 100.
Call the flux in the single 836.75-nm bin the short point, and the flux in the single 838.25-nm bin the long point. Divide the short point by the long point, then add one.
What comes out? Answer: 2.58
